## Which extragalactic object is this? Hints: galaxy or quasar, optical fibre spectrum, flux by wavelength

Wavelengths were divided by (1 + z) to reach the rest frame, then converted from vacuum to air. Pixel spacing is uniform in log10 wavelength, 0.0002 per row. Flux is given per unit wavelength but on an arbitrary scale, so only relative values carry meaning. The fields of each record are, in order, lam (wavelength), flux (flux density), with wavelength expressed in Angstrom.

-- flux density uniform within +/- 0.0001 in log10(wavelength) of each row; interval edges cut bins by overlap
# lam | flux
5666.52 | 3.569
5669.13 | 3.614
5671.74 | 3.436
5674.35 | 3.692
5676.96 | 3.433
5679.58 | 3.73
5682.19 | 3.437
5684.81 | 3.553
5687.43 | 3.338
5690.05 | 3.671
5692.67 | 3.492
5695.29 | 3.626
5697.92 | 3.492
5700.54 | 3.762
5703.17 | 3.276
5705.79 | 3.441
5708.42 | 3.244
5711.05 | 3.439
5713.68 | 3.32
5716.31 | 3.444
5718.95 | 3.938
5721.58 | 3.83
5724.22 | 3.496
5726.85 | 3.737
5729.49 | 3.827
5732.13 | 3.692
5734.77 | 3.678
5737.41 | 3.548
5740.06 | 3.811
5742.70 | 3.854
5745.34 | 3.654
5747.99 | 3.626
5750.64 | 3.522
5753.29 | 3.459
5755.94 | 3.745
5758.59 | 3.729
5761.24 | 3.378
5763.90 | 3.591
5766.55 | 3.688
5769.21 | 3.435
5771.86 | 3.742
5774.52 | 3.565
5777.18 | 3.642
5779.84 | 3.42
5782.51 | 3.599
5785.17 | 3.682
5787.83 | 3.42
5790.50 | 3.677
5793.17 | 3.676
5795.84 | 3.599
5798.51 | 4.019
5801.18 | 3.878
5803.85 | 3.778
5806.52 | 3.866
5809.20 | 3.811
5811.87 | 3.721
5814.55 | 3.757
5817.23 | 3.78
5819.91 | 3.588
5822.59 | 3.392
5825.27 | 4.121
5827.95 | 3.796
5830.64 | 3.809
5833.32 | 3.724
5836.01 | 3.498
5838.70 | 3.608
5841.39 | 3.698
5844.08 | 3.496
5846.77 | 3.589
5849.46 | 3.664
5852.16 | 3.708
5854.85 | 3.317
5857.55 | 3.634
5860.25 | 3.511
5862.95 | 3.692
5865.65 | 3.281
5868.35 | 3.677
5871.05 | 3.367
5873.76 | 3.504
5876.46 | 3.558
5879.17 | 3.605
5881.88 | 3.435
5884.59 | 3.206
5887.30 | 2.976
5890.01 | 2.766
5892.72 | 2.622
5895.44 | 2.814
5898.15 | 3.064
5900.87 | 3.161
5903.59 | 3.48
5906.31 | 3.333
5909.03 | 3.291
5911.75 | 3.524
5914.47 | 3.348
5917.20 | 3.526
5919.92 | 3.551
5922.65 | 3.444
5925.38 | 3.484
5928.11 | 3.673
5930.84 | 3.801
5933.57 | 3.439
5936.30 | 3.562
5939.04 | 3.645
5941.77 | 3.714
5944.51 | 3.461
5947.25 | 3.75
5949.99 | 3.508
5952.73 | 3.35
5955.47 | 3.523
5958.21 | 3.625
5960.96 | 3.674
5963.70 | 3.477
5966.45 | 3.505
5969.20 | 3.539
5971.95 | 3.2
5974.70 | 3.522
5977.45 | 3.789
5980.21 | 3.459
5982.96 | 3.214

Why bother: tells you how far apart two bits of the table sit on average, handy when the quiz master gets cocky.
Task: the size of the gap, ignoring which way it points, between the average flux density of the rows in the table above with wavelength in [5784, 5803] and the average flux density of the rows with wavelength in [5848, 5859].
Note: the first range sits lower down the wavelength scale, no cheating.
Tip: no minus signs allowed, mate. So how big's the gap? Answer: 0.13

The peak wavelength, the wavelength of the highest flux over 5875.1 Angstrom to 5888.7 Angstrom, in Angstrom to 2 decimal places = 5879.17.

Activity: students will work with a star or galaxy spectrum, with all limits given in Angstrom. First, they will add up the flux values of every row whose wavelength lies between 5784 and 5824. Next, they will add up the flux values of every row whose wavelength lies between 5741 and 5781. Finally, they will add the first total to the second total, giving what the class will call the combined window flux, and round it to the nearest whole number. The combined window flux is 110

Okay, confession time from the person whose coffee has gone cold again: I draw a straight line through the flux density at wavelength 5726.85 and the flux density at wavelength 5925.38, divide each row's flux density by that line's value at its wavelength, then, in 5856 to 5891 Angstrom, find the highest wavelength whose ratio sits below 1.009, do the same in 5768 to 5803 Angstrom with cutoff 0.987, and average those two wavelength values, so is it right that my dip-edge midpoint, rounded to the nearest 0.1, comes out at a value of 5842.9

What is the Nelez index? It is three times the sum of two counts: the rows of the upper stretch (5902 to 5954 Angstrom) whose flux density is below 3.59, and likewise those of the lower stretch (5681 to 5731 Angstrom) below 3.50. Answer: 75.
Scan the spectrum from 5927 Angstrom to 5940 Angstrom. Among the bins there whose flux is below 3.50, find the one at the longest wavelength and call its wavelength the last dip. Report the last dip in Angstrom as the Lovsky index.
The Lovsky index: 5933.57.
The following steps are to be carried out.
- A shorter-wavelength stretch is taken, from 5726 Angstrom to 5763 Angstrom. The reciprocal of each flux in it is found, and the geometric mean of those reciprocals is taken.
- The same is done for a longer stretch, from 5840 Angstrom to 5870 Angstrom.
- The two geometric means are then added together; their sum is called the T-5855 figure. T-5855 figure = 0.554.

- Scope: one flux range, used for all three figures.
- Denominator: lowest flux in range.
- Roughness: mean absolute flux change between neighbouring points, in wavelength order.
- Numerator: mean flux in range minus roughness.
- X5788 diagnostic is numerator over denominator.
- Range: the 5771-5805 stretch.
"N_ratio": 1.02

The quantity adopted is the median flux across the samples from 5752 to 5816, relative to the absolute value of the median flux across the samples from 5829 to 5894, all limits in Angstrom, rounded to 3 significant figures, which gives 1.04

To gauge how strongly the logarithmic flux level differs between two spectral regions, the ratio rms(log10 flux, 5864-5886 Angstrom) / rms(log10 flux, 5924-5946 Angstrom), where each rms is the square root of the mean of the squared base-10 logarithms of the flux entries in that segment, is 0.97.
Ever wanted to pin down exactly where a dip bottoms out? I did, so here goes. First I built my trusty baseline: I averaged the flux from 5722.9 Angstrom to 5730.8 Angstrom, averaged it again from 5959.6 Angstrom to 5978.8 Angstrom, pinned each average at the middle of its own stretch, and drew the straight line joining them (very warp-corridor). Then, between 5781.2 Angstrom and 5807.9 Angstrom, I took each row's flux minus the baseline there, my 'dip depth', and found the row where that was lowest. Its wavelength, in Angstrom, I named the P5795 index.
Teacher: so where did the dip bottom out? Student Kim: 5787.83 Angstrom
